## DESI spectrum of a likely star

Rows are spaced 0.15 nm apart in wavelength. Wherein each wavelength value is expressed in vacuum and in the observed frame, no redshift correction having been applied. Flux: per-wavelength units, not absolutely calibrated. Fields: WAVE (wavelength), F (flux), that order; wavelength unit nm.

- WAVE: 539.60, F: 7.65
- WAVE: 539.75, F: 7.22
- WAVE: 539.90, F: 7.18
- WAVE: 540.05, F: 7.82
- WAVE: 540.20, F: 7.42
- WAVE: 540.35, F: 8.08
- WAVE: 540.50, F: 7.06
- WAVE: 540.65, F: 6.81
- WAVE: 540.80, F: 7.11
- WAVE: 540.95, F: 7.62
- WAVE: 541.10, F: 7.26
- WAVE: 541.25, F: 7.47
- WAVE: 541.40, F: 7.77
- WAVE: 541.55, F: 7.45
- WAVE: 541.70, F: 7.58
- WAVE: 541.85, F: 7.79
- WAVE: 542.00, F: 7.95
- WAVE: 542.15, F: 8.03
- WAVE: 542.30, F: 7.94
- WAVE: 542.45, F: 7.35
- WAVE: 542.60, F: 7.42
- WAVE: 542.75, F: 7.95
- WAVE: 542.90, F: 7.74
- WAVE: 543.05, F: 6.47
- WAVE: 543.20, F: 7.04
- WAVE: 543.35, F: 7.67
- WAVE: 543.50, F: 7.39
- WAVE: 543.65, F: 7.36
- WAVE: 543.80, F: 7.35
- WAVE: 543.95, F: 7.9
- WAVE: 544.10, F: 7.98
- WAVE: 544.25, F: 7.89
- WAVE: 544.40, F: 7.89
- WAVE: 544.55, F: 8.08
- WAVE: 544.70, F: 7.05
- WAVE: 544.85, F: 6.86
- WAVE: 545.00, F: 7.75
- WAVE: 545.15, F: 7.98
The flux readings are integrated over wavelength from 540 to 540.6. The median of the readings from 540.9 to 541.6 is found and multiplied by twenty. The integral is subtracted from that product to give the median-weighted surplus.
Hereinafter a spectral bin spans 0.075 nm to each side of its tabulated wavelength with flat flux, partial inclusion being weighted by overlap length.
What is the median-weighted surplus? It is 145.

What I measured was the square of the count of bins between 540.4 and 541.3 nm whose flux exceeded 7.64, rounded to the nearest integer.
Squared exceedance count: 0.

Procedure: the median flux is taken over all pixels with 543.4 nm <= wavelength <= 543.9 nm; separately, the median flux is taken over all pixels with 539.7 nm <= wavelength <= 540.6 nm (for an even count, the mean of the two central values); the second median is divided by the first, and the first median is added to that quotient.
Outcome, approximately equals 8.35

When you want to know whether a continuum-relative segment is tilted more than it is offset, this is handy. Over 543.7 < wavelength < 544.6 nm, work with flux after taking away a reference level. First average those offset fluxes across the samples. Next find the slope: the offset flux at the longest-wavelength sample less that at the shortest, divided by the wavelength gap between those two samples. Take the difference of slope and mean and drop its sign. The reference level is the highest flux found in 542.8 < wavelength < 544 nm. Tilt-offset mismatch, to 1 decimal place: 1.0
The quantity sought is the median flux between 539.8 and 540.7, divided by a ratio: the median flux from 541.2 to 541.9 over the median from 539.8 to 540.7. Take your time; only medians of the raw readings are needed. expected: 7.0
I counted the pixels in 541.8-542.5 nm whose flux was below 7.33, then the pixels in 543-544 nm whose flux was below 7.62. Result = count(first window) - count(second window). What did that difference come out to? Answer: -5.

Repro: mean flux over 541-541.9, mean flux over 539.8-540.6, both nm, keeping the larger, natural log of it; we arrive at 2.02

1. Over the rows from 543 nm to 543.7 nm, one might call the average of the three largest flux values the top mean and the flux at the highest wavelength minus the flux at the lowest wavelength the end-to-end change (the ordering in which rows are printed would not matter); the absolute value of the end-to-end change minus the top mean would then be 6.6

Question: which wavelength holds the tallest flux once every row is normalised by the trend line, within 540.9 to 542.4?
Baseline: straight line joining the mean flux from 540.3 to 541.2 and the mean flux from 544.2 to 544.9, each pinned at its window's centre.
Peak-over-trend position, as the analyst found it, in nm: 542.15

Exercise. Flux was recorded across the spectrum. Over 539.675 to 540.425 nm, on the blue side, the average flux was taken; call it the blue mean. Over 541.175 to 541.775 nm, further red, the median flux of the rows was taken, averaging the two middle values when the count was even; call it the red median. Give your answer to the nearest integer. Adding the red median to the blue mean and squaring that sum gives 227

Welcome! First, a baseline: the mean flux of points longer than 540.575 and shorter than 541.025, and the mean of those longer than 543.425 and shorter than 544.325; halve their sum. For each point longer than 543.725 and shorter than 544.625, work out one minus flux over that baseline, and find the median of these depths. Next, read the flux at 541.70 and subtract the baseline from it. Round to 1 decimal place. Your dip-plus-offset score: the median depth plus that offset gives 0.1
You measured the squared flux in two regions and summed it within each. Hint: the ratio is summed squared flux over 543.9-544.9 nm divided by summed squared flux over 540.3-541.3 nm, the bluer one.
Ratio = 1.090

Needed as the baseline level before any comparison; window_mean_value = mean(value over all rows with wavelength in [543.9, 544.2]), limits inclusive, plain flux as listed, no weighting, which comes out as 7.94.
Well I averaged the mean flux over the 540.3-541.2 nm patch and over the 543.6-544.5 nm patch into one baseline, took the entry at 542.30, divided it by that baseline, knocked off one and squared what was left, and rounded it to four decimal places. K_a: 0.0030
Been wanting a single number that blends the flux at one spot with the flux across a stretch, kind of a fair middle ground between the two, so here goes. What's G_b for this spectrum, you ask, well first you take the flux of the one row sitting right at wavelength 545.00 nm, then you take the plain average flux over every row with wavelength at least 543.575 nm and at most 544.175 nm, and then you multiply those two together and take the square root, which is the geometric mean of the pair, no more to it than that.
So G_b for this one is 7.7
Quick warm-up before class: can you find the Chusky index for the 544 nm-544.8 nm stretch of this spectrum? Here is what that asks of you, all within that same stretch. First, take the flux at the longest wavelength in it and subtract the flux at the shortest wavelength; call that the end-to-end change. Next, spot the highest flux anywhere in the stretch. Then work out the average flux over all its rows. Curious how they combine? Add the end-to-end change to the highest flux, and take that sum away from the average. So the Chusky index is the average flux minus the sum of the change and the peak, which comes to 0.6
